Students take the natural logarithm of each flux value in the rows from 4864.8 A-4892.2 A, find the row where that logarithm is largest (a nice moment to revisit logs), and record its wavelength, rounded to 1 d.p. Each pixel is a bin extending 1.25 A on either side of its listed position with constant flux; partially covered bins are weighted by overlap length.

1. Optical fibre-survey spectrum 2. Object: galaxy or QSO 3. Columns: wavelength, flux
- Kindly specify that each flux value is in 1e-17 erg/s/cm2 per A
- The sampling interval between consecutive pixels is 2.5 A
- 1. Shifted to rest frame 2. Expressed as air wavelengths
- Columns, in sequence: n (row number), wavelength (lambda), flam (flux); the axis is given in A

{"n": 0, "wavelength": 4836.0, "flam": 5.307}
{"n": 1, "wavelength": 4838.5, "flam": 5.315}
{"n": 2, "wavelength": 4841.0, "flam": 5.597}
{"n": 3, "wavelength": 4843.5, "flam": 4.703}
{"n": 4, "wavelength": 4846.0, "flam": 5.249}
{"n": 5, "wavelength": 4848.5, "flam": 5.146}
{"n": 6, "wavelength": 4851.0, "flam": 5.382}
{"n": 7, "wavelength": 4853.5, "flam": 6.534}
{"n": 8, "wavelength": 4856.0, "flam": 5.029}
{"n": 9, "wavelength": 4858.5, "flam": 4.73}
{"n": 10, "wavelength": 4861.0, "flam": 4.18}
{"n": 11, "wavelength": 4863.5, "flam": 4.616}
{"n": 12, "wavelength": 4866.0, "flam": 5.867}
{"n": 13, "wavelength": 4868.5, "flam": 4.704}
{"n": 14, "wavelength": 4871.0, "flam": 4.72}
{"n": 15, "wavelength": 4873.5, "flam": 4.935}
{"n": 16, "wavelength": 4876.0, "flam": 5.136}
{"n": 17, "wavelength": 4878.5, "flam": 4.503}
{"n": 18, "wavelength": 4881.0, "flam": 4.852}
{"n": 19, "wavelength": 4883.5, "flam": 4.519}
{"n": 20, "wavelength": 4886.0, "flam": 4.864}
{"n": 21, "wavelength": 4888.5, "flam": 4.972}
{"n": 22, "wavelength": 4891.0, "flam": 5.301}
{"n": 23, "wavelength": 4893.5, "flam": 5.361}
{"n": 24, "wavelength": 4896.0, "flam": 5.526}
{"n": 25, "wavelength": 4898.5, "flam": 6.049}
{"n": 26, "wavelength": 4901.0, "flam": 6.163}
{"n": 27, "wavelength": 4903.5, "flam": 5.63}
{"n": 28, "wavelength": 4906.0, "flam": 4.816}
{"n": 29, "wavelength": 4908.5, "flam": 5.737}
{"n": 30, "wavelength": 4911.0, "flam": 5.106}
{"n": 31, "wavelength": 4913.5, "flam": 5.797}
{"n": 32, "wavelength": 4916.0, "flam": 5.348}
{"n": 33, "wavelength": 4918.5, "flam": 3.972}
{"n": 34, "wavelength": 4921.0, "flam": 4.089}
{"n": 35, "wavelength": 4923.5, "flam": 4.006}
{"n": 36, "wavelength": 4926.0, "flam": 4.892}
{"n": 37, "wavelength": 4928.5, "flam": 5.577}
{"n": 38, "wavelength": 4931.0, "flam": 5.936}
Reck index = 4866.0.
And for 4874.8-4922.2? 4901.0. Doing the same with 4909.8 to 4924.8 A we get 4913.5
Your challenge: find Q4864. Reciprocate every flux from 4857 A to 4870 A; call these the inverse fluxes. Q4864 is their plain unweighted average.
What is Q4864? 0.210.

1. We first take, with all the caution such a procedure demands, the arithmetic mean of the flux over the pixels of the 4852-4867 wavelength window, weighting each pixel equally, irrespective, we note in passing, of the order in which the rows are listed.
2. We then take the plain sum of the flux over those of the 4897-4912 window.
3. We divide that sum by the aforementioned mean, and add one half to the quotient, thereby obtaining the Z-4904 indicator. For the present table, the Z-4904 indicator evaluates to 7.0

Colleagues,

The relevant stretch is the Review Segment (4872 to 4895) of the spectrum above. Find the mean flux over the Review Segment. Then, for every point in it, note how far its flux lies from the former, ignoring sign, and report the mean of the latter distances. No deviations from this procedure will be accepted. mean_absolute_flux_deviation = 0.23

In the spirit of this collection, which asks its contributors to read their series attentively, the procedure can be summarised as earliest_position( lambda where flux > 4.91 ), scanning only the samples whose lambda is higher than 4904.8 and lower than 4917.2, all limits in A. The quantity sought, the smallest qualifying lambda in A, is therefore 4908.5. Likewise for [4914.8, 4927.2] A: 4916.0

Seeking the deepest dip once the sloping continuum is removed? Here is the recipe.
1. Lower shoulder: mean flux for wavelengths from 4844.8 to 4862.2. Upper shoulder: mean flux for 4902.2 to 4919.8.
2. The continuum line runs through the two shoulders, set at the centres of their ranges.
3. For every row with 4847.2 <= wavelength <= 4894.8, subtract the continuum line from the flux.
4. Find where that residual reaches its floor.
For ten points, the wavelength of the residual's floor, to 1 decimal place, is 4861.0 A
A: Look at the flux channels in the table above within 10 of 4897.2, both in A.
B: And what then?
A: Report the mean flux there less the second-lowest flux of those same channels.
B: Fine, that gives 0.505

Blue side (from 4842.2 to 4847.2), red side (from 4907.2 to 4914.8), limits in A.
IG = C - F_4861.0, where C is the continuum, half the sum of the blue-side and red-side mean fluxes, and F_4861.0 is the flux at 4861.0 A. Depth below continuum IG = 1.1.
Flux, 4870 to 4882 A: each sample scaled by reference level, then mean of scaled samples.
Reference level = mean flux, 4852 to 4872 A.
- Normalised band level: 0.96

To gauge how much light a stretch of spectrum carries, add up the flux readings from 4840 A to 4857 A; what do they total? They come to 37.6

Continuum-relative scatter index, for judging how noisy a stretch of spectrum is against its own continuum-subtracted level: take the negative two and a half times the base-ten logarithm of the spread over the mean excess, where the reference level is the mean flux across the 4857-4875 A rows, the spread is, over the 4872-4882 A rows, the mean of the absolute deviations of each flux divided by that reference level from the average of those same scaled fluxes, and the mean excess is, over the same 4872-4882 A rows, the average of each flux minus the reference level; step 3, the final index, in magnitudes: 0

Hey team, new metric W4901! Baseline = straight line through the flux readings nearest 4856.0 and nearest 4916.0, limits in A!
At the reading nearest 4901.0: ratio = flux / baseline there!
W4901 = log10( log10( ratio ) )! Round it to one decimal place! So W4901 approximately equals -1.2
